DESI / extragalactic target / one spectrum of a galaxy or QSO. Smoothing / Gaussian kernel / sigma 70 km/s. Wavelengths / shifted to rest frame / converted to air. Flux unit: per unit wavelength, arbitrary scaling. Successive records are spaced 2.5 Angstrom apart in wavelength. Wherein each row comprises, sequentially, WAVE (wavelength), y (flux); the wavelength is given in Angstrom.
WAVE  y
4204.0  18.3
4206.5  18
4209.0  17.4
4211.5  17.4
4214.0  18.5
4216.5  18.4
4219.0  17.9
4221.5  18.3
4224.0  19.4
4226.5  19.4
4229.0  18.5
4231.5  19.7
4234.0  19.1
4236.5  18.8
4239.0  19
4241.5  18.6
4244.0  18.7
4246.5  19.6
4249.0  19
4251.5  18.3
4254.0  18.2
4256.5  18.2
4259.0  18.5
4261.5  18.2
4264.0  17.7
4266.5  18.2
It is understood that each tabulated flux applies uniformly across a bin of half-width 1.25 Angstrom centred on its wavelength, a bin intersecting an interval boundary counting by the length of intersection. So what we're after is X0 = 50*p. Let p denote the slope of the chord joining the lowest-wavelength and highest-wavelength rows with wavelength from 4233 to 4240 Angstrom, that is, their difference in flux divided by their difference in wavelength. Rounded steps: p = -0.02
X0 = -1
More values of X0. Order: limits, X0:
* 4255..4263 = 0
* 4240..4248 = 10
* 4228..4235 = 6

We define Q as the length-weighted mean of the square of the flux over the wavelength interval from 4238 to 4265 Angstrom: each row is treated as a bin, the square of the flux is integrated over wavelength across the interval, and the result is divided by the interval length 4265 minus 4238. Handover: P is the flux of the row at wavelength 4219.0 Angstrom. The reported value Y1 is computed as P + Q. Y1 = 362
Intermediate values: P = 17.9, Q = 344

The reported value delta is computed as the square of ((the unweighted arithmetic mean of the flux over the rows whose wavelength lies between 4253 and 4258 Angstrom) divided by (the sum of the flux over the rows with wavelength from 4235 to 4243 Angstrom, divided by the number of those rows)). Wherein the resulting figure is 0.94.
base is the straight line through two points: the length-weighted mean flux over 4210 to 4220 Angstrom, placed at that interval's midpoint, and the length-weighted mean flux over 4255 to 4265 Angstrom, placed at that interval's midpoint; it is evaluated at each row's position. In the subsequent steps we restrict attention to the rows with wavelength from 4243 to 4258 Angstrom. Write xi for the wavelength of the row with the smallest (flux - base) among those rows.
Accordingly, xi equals 4256.5 Angstrom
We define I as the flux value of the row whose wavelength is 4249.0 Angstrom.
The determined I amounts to 19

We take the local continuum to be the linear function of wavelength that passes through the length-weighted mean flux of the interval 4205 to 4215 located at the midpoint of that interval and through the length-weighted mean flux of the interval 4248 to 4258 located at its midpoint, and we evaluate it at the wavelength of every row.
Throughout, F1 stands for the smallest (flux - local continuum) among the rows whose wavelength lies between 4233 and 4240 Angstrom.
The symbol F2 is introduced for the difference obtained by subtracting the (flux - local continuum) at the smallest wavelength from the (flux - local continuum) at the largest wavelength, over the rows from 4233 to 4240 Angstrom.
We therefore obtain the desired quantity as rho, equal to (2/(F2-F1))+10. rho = 7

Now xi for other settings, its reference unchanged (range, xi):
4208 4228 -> 4211.5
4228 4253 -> 4251.5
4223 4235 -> 4229.0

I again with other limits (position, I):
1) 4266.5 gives 18.2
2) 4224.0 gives 19.4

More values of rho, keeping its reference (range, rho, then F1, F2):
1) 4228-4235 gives 28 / 0.4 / 0.5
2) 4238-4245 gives 7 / 0.3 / -0.4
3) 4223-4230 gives 9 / 0.4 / -1.0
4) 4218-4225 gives 11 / 0.0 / 1.4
